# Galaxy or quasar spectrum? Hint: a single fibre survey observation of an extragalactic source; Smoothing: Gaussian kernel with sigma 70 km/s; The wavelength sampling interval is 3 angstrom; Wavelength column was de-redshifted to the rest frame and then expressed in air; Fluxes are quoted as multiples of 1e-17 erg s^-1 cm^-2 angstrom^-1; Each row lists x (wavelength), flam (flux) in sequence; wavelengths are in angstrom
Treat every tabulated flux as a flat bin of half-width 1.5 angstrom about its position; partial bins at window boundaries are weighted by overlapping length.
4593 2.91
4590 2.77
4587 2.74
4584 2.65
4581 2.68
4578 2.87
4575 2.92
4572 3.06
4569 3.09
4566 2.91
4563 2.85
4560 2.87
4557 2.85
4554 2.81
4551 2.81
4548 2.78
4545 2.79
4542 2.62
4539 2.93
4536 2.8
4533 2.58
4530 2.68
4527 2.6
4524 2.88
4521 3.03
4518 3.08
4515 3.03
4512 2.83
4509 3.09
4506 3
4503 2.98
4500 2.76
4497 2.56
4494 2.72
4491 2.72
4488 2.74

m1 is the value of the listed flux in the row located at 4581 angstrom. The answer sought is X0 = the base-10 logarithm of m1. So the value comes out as 0.428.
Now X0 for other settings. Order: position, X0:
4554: 0.449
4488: 0.438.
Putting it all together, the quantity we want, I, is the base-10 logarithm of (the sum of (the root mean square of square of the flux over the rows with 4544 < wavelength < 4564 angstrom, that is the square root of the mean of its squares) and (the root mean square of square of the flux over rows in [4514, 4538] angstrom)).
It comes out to 1.21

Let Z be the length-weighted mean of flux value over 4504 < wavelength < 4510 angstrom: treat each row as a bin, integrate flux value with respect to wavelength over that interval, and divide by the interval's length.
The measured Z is 3.04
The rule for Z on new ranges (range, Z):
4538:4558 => 2.79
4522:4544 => 2.74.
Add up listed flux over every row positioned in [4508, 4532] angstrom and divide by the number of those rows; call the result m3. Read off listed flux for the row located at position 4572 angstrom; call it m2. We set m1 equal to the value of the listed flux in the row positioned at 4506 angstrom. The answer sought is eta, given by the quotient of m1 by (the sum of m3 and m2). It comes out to 0.50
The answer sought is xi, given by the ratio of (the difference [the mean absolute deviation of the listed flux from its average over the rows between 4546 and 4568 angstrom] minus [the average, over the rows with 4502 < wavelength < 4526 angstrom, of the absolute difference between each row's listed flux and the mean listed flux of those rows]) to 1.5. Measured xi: -0.024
